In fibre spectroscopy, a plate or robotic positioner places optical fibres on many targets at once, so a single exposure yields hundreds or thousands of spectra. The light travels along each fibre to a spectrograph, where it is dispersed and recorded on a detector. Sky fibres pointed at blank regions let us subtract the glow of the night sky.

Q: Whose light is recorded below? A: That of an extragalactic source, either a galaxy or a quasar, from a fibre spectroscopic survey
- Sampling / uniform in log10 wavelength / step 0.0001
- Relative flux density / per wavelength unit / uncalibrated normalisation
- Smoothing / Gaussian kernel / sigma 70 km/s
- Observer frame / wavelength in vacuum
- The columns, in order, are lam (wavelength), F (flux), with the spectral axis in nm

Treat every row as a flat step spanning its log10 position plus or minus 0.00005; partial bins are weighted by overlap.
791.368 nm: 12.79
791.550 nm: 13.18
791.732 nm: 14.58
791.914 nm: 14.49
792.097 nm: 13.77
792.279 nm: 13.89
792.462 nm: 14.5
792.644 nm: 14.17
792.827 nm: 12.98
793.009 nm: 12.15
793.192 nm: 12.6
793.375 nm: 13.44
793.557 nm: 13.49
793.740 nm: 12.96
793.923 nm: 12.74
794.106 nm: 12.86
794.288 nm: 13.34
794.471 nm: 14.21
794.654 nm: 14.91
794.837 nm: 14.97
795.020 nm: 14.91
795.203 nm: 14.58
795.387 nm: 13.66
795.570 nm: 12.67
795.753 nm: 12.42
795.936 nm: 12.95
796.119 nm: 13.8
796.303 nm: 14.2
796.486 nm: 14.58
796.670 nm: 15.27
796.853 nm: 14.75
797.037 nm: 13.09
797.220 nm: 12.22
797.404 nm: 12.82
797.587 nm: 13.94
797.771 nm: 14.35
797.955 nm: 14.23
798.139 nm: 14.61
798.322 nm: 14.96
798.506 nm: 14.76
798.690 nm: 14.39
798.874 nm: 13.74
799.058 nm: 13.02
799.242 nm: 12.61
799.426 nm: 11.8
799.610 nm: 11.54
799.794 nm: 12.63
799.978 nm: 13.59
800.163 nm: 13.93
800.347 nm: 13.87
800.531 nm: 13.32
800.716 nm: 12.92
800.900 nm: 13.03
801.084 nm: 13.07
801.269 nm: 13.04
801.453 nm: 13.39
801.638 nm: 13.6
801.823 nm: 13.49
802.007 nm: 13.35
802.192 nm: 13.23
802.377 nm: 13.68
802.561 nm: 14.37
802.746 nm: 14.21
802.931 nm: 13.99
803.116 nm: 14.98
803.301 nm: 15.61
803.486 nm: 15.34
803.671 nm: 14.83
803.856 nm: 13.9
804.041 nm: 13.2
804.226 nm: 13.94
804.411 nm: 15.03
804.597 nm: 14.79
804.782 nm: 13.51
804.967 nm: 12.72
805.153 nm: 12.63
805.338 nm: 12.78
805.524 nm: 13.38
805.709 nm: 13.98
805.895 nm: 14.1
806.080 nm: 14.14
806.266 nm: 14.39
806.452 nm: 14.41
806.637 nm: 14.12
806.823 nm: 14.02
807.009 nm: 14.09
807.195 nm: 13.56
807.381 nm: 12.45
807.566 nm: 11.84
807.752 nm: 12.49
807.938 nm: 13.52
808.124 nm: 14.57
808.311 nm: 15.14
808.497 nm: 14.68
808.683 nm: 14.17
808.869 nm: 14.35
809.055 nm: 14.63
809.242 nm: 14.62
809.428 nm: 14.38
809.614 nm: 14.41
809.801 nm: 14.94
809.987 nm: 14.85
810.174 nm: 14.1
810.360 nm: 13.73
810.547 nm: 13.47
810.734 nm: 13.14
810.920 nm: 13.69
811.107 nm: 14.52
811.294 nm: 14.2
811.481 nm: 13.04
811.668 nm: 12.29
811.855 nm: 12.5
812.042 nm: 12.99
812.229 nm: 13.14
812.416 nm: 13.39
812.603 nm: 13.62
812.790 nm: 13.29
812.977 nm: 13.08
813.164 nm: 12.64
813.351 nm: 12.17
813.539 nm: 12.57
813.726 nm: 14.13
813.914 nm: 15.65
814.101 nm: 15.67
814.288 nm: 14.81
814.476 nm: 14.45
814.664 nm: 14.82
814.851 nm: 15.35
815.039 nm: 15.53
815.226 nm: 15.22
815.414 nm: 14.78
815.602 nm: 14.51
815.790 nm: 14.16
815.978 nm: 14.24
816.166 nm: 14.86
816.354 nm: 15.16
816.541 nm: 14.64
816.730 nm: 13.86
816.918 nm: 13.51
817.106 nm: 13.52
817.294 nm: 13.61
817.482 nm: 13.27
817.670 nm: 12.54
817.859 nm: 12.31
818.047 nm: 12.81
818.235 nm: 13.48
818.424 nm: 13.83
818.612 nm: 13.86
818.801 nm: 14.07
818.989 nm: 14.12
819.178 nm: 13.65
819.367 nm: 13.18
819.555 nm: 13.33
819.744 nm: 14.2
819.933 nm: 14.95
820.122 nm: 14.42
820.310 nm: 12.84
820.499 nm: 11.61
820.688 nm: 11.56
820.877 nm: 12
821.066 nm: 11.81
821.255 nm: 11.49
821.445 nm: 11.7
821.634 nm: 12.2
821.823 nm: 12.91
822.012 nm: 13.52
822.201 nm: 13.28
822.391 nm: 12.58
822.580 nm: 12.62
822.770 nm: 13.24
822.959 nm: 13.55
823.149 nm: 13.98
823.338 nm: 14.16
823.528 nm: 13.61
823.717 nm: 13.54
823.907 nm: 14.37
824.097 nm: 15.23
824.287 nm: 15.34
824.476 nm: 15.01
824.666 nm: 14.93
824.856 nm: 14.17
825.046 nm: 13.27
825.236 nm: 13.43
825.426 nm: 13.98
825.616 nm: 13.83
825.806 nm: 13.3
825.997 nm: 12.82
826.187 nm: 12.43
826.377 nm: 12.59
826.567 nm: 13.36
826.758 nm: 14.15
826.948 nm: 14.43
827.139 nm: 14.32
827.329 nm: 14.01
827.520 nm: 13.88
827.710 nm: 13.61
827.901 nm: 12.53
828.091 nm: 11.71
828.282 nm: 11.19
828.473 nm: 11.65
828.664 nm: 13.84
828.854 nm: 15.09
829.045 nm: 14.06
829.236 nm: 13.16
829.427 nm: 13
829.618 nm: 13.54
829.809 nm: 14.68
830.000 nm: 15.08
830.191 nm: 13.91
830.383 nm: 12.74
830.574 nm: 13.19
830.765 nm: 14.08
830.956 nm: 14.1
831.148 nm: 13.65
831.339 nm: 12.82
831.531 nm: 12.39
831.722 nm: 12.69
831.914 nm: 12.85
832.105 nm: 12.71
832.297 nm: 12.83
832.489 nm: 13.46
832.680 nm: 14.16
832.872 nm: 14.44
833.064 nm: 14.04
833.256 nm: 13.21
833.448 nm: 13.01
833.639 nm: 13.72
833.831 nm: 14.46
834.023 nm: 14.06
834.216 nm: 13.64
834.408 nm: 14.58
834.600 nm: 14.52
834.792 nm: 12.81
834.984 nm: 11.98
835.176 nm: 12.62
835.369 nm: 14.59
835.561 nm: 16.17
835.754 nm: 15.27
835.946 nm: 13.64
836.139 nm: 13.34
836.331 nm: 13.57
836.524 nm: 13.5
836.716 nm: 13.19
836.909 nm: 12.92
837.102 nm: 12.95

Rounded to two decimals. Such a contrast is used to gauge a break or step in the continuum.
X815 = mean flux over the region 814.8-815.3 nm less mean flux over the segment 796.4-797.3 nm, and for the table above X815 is 1.38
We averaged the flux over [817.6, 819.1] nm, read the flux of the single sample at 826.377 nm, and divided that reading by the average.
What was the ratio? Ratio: 0.94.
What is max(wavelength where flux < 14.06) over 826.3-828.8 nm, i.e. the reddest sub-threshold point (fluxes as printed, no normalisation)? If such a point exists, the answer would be 828.664 nm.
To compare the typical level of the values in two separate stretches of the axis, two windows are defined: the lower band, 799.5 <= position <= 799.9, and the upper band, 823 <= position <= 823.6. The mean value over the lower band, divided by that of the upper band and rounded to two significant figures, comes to 0.87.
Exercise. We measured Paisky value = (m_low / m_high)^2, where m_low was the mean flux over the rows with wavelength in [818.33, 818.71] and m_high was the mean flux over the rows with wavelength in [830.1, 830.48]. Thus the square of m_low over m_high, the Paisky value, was 1.08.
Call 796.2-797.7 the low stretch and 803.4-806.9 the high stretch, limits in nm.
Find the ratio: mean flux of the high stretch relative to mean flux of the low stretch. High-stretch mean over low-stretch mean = 1.01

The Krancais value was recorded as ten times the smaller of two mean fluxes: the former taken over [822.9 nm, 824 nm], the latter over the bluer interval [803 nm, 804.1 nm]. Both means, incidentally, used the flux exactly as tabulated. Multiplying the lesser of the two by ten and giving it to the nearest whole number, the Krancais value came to 139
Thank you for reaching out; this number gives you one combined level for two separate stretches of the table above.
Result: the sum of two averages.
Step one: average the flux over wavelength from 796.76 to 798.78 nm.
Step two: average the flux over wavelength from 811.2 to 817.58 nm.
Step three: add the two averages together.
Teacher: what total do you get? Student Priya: 28.0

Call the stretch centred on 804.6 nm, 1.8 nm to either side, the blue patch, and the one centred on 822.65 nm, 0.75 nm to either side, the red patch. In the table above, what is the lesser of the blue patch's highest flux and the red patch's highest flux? 14.16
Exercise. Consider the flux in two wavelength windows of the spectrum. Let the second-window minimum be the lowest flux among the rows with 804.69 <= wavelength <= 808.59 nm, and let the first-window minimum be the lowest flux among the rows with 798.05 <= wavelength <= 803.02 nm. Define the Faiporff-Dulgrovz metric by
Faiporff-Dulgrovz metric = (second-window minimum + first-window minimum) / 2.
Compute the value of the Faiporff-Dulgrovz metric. 11.7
